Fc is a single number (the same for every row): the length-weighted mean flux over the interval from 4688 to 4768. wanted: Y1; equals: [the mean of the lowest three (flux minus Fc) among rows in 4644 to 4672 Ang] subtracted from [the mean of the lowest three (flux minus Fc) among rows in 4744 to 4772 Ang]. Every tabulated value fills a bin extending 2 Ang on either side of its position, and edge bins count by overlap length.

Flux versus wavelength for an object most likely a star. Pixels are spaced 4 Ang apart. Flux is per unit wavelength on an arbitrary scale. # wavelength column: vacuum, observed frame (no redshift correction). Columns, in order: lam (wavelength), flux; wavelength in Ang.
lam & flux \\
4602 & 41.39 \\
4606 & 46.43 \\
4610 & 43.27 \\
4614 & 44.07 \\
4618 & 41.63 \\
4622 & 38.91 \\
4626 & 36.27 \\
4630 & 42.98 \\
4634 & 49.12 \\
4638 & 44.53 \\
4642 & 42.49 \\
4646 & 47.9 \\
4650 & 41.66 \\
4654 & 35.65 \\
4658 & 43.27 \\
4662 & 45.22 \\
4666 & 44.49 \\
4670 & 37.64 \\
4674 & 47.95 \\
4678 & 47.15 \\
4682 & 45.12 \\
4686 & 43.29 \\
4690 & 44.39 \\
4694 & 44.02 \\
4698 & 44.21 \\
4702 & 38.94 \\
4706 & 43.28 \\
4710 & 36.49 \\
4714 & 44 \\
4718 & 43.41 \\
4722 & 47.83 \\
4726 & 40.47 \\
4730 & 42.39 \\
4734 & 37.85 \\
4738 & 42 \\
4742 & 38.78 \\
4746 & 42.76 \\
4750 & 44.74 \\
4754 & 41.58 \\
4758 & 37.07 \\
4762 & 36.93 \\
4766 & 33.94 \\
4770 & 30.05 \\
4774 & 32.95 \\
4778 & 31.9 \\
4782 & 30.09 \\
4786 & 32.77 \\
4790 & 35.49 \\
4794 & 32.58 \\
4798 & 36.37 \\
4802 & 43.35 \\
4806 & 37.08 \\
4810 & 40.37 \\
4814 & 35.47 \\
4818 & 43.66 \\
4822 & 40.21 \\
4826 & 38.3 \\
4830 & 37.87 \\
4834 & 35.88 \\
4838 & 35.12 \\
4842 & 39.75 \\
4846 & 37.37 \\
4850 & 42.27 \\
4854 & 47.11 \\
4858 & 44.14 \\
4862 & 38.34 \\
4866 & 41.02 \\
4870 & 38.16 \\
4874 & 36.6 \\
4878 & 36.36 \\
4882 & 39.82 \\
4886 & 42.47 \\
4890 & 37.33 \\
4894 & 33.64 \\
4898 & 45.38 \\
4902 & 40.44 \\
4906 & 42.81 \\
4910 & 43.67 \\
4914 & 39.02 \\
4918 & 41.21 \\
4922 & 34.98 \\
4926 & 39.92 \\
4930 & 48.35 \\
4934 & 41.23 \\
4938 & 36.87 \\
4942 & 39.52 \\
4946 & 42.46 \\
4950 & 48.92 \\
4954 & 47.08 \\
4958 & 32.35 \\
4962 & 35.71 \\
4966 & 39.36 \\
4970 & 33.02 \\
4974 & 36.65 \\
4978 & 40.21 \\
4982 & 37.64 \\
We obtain -5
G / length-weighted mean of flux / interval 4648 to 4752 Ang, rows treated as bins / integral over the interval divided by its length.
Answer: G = 43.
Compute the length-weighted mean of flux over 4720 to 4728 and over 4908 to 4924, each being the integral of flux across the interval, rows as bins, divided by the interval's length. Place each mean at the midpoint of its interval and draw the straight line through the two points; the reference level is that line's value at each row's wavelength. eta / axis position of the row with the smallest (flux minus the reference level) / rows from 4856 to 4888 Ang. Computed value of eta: 4878 Ang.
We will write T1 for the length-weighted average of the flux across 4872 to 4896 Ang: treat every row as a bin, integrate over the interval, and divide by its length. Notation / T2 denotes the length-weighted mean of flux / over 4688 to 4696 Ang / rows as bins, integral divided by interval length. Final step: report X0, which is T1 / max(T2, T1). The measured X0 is 0.85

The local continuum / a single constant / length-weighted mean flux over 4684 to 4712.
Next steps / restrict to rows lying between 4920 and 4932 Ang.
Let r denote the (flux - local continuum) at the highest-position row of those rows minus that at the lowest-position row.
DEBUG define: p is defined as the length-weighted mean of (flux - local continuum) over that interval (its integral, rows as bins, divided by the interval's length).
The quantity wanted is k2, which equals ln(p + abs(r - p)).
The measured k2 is 2.6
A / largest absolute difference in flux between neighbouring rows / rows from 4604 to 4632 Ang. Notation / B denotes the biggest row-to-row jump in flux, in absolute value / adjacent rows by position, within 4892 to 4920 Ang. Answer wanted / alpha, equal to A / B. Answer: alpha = 0.6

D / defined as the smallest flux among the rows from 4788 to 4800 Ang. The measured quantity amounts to 32.58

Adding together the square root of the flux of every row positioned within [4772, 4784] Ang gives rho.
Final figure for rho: 16.9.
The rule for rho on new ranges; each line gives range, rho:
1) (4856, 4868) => 19.2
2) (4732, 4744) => 18.9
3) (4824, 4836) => 18.3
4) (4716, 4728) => 19.9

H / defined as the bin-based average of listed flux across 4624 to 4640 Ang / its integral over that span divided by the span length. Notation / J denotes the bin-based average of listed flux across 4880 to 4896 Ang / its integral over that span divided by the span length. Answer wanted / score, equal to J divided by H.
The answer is 0.89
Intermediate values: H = 43.2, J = 38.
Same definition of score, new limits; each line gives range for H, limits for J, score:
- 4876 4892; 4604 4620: 1.12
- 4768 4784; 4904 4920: 1.33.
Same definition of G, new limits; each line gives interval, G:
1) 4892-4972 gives 40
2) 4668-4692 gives 44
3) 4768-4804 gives 34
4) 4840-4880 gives 40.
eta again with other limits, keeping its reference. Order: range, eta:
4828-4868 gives 4838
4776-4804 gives 4782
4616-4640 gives 4626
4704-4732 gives 4710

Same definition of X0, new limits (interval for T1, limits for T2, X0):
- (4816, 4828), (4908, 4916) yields 0.98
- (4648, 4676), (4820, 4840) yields 1.00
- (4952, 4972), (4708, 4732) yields 0.88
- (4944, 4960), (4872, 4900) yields 1.00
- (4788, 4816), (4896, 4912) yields 0.86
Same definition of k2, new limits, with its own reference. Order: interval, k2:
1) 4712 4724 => 1.3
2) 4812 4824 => 1.6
